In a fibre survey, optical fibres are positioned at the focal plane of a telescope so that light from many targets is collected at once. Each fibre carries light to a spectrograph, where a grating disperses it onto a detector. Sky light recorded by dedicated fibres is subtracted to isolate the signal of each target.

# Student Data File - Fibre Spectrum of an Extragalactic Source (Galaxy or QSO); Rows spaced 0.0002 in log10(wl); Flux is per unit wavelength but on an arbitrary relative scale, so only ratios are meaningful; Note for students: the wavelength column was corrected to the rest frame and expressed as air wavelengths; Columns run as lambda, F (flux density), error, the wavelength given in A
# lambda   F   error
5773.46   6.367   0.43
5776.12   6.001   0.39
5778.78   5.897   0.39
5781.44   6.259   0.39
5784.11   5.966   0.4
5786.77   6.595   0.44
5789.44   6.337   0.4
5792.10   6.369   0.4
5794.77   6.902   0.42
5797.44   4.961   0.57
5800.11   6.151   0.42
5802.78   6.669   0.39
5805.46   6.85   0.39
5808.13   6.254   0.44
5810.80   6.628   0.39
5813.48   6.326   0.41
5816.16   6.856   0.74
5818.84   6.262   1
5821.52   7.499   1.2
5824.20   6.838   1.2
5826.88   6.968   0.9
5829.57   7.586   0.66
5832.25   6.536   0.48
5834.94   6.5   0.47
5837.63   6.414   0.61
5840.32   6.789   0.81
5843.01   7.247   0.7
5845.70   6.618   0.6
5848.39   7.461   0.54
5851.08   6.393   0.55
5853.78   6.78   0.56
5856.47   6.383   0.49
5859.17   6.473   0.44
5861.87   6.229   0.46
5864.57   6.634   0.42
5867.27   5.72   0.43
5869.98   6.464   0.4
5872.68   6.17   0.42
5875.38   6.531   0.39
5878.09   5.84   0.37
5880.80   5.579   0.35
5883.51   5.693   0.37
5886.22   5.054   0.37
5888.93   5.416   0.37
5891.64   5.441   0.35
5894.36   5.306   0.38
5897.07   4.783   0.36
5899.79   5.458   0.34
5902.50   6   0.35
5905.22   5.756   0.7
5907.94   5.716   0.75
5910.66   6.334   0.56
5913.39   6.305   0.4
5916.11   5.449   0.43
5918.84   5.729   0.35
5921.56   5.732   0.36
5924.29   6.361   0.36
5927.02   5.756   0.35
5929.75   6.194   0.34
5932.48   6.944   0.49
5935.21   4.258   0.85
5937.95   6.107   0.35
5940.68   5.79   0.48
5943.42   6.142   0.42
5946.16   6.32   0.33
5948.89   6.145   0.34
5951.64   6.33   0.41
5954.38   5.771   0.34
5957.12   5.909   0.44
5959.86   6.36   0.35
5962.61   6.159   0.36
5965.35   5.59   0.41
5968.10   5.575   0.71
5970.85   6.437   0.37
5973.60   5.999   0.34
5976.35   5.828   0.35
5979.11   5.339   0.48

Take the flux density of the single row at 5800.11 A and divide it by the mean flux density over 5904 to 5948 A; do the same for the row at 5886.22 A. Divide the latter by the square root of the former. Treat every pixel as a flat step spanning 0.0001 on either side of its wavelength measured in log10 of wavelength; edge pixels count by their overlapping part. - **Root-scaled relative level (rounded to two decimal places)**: 0.84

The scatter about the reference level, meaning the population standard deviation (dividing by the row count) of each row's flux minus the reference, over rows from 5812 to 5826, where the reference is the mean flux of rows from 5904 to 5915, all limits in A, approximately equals 0.45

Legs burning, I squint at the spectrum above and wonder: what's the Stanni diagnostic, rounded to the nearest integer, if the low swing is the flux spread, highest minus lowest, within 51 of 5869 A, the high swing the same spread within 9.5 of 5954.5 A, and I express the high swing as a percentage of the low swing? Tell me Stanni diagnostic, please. 21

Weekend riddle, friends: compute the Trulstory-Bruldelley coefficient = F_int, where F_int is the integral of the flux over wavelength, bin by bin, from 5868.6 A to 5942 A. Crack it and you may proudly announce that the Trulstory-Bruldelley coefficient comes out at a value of 425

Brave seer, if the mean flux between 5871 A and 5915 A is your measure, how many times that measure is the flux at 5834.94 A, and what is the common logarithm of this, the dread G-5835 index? 0.056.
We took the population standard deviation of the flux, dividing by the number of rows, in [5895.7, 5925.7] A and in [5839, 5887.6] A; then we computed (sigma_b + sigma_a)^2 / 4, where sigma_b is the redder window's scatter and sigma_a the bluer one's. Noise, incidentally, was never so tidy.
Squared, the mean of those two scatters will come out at 0.26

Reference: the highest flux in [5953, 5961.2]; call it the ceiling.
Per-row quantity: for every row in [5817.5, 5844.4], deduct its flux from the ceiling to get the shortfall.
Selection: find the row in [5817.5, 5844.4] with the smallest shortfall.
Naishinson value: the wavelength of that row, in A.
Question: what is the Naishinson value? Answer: 5829.57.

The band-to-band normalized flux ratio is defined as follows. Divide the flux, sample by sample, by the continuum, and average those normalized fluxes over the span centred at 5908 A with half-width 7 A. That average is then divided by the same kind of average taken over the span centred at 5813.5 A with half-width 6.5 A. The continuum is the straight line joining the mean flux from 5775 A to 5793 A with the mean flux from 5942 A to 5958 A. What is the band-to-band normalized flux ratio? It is 0.94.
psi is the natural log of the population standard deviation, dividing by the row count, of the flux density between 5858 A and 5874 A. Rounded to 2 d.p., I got -1.22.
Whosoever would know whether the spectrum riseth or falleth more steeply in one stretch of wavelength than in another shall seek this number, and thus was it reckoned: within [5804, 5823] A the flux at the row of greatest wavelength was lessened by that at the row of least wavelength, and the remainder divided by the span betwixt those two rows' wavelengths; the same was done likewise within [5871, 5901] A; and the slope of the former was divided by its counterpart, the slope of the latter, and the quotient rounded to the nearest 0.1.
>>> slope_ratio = -1.5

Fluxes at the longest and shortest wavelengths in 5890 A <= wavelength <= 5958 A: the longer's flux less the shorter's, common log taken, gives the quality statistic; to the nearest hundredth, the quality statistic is -0.33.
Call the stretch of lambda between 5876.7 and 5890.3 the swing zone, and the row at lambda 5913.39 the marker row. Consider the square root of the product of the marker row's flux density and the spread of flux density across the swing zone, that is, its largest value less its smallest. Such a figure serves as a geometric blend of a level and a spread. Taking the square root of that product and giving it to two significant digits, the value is 2.2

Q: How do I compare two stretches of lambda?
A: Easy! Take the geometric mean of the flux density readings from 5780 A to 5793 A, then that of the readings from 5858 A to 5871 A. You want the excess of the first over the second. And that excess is 0.0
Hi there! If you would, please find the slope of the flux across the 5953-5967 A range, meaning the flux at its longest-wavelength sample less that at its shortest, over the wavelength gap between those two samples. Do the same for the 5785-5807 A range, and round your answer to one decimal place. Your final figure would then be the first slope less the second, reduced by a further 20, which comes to -20.0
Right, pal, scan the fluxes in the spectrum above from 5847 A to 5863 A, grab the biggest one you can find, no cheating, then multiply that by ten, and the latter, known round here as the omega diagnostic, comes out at 75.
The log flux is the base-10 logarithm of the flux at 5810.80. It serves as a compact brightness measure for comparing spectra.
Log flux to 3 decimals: 0.821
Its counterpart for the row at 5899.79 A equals 0.737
